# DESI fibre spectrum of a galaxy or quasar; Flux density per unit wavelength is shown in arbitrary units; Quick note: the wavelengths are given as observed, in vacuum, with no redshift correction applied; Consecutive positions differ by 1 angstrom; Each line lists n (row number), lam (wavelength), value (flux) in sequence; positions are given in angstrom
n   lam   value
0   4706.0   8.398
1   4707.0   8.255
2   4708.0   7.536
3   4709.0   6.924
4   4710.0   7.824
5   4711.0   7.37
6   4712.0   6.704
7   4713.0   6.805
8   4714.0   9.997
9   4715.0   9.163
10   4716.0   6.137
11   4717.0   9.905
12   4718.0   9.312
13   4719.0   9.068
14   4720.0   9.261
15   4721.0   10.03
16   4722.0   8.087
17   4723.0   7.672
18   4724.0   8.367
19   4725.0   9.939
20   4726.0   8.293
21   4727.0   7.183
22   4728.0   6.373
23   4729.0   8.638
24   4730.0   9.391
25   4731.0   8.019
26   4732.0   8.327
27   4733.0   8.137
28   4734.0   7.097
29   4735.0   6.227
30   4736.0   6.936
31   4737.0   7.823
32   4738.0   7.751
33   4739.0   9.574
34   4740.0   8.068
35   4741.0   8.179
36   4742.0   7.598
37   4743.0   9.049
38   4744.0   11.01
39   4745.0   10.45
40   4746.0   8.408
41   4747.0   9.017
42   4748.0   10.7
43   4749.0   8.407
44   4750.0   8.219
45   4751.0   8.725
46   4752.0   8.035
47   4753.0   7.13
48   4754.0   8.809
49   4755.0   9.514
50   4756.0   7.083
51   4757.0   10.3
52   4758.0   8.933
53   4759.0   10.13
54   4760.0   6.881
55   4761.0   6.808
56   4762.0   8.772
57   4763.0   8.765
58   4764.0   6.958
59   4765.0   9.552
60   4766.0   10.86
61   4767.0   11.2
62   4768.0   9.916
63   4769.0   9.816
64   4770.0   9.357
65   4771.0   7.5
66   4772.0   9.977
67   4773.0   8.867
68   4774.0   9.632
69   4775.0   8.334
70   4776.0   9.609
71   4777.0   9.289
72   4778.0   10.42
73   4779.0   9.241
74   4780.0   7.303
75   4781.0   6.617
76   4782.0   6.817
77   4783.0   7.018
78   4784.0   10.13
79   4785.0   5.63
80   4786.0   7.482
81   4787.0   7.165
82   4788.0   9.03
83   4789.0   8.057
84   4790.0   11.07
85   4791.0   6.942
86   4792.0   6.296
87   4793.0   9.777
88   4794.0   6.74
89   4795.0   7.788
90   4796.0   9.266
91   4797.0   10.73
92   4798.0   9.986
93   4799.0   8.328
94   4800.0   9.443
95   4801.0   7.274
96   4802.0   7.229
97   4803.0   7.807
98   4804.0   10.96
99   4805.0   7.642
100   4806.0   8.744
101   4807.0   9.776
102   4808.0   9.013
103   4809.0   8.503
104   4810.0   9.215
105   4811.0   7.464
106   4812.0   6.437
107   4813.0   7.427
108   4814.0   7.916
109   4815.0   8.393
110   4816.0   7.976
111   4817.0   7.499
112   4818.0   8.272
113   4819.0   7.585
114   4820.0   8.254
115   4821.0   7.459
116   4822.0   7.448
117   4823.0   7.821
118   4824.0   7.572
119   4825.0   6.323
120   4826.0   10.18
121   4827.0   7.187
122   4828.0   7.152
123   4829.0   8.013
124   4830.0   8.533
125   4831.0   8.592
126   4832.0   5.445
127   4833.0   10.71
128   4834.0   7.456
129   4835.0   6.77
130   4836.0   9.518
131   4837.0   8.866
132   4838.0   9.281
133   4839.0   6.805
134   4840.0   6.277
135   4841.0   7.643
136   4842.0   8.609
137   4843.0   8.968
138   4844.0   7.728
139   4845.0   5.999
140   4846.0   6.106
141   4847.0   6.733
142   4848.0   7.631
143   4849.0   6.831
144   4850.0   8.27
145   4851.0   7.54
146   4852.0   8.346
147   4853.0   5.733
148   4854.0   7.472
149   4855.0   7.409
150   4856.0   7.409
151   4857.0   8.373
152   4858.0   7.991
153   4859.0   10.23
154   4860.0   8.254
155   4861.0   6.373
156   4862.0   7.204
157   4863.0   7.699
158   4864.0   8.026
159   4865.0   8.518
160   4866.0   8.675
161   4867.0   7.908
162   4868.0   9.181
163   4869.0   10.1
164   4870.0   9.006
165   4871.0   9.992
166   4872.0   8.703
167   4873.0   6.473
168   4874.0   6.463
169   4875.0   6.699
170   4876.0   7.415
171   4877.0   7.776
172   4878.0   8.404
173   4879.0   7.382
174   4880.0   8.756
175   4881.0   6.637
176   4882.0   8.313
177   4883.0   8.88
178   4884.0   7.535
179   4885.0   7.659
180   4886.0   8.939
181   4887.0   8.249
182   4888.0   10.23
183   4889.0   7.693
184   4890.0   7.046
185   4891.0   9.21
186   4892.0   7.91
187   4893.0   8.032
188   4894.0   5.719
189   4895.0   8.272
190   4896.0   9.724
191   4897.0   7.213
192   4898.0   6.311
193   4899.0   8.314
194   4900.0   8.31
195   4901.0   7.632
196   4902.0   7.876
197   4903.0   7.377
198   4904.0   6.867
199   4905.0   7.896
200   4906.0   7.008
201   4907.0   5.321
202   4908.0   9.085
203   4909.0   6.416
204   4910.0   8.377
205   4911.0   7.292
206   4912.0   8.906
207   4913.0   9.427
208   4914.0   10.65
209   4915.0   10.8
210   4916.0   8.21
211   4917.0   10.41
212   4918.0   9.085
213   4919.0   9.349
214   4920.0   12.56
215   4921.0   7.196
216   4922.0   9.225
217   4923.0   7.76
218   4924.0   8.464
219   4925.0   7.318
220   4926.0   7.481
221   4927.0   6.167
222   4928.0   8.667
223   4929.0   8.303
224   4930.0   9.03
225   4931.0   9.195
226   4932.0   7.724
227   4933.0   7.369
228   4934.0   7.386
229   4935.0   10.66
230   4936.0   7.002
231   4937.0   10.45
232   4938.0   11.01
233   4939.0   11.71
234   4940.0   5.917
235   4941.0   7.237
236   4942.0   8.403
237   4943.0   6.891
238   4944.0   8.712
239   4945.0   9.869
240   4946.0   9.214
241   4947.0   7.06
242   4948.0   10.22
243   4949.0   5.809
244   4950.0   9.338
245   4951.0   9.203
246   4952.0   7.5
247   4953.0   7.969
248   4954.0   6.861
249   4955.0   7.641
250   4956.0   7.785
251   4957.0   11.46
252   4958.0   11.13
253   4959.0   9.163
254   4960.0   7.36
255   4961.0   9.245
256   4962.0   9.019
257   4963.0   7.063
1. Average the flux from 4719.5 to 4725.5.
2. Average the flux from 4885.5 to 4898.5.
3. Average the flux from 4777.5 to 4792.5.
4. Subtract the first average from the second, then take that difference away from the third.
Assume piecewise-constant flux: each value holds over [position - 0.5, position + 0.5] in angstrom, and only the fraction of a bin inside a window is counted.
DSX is 8.8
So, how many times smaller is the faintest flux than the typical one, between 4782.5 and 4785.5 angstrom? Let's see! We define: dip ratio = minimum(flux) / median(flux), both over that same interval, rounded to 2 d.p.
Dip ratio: 0.80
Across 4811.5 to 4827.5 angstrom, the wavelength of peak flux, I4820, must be 4826.0 angstrom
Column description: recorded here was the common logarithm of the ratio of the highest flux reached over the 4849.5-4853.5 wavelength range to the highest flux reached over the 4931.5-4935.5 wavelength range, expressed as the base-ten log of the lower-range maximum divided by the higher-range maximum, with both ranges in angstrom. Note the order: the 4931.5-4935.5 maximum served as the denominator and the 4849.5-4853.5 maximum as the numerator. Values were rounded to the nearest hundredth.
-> -0.11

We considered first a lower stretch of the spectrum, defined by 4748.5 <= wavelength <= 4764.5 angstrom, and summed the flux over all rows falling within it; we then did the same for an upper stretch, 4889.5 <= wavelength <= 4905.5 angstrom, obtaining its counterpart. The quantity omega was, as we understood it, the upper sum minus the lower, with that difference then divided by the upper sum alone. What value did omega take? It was -0.079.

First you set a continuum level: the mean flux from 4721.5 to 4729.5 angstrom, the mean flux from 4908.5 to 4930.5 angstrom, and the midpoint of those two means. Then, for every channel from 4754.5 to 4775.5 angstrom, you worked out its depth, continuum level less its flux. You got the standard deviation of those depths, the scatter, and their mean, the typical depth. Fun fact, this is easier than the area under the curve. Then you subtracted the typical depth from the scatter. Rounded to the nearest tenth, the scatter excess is 1.9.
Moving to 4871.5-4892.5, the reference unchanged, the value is 0.5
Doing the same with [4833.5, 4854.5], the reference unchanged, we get 0.3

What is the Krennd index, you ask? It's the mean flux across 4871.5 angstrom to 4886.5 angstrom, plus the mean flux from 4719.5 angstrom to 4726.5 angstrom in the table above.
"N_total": 16.54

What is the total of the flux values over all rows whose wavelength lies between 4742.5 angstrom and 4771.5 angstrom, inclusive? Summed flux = 260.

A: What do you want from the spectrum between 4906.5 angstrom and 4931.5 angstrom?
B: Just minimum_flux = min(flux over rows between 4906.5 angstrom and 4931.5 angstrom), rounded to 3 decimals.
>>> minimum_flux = 5.321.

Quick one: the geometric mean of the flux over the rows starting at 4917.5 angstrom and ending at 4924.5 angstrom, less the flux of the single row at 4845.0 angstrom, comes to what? 3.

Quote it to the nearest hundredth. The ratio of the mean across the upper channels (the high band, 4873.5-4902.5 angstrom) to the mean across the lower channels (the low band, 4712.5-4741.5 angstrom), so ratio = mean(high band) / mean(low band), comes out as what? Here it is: 0.95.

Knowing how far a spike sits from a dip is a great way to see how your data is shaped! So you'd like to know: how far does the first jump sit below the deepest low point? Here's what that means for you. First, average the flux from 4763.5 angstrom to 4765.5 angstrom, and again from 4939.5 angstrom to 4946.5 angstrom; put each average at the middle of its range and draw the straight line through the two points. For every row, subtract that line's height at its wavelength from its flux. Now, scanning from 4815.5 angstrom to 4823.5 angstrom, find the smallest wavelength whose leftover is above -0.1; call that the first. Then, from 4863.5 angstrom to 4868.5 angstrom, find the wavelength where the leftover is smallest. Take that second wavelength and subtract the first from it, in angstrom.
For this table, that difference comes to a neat 49 angstrom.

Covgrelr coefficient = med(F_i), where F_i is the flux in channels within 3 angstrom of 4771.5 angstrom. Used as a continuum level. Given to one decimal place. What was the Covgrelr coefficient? 9.5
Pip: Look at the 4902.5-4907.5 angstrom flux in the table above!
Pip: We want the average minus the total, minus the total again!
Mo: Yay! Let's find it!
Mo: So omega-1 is -62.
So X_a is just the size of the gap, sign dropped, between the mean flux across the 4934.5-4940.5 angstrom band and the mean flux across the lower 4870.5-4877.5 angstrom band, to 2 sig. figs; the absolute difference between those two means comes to 1.8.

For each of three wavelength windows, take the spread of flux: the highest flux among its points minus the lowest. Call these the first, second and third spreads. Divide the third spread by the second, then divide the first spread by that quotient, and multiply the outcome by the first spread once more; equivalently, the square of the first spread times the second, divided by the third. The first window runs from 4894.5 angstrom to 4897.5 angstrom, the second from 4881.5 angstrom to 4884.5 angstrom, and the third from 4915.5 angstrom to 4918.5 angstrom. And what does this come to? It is 4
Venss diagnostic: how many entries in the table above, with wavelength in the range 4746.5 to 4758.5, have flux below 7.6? 2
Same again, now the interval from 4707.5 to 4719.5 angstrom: 6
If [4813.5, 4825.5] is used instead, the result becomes 6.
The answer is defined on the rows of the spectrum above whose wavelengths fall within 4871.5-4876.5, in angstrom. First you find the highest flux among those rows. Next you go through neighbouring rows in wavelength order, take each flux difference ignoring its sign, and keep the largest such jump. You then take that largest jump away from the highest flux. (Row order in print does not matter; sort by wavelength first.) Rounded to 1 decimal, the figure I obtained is 6.5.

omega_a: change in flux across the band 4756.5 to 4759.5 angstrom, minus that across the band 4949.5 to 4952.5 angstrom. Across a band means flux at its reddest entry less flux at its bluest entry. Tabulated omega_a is 1.7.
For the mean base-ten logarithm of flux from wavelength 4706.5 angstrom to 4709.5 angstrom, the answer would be 0.88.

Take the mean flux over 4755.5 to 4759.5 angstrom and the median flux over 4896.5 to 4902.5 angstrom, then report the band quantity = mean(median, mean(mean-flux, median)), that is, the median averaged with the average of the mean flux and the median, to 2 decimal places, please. 8.09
